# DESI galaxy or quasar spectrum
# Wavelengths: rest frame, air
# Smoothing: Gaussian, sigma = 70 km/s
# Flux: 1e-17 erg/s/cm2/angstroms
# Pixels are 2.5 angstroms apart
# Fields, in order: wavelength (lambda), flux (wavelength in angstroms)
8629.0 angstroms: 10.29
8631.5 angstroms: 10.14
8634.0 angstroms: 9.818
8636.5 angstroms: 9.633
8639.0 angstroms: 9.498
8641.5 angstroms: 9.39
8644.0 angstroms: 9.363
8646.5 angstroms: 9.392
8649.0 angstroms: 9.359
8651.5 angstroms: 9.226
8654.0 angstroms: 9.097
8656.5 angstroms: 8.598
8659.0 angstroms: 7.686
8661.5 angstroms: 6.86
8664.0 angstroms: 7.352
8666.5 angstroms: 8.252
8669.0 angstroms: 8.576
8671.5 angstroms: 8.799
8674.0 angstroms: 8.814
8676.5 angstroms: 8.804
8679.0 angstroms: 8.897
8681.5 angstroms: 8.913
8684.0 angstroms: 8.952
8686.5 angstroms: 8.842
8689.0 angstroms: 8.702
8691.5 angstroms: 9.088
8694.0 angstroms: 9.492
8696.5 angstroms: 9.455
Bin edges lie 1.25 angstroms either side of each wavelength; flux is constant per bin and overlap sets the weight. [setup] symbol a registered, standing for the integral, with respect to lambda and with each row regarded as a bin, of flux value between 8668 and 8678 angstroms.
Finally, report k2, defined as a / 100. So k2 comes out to 0.9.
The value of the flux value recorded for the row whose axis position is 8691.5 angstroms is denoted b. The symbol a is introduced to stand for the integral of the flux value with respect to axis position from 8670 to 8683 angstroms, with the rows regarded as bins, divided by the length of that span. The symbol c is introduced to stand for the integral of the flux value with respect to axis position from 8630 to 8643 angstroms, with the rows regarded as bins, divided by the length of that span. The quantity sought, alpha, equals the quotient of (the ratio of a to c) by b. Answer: 0.100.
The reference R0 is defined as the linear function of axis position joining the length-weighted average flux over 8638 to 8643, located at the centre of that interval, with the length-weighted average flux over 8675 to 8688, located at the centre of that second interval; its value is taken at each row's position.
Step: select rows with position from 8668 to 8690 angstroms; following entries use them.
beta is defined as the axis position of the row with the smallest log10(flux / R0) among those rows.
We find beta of 8669.0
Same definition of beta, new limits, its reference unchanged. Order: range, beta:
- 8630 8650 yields 8641.5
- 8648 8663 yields 8661.5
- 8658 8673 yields 8661.5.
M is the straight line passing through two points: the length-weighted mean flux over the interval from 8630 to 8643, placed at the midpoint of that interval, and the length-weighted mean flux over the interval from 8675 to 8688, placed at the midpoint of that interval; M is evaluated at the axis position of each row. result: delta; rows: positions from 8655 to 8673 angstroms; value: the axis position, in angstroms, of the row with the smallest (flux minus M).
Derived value 8661.5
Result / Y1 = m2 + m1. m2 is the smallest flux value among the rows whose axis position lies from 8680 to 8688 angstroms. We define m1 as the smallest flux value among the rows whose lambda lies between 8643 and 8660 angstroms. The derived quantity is 16.5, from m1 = 7.686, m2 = 8.842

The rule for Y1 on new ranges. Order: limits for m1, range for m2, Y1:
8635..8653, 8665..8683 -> 17.5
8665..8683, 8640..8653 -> 17.5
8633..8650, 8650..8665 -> 16.2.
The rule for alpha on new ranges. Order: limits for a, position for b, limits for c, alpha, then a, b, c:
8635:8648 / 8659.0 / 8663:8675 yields 0.147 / 9.5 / 7.686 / 8.37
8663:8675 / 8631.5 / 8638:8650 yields 0.088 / 8.4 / 10.14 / 9.40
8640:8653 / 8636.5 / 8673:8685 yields 0.109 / 9.3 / 9.633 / 8.88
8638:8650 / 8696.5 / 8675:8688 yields 0.112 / 9.4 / 9.455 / 8.88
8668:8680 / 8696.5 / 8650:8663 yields 0.112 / 8.8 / 9.455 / 8.30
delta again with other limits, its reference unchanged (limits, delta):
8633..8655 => 8654.0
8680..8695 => 8689.0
